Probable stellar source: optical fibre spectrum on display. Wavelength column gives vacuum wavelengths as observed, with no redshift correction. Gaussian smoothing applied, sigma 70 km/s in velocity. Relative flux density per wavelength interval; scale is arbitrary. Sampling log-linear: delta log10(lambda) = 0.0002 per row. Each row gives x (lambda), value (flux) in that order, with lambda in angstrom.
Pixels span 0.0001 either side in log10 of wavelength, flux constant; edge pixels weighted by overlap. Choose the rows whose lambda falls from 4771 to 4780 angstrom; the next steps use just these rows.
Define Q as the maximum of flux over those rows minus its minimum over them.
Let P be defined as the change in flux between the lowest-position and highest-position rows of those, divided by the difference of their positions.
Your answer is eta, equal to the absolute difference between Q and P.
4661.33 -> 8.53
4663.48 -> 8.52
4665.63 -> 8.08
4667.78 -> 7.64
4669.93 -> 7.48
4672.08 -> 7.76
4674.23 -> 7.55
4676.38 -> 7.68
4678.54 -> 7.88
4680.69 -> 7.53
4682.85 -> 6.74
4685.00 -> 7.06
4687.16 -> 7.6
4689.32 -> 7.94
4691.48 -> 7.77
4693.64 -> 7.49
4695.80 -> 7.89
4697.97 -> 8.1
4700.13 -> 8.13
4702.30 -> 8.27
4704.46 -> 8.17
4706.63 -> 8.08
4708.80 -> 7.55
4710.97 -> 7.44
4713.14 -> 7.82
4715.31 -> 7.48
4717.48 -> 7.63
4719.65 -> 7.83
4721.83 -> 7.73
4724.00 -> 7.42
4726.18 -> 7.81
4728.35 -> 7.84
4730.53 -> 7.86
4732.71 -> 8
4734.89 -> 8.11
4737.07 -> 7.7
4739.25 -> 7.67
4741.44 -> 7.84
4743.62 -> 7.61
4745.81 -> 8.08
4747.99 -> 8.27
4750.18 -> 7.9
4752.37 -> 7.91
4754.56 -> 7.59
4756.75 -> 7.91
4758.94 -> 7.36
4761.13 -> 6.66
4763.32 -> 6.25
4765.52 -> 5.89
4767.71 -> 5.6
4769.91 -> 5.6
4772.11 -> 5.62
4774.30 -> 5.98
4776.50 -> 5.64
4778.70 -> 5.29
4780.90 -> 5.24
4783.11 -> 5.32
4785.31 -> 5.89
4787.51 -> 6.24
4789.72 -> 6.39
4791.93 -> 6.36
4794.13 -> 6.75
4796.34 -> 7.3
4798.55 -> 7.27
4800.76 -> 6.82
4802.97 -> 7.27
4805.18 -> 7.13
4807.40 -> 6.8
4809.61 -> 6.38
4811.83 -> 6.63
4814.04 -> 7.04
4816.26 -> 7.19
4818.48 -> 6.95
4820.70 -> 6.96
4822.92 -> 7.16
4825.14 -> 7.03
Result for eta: 0.74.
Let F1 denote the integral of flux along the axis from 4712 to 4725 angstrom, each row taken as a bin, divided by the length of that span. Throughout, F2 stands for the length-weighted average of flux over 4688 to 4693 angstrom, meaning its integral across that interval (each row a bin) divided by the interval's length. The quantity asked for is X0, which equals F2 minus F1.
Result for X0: 0.2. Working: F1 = 7.7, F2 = 7.8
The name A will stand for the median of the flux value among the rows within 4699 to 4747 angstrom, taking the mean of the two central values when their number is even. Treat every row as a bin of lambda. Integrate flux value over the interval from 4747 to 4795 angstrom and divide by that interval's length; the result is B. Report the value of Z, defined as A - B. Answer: 1.4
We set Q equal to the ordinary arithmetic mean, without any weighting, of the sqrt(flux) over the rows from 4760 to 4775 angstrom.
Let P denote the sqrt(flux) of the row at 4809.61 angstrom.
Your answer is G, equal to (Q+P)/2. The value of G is 2.48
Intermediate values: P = 2.53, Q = 2.4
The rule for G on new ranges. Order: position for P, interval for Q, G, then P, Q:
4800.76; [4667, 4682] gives 2.69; 2.61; 2.8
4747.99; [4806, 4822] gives 2.75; 2.88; 2.6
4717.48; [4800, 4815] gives 2.69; 2.76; 2.6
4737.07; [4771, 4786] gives 2.57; 2.77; 2.4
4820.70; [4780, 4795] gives 2.55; 2.64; 2.5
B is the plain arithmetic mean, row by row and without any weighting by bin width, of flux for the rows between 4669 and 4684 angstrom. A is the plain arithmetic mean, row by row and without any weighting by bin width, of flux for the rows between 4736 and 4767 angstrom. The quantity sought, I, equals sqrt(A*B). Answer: 7.50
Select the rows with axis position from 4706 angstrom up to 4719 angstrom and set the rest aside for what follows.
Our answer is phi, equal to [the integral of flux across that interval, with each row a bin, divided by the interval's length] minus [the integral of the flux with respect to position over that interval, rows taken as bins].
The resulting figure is -92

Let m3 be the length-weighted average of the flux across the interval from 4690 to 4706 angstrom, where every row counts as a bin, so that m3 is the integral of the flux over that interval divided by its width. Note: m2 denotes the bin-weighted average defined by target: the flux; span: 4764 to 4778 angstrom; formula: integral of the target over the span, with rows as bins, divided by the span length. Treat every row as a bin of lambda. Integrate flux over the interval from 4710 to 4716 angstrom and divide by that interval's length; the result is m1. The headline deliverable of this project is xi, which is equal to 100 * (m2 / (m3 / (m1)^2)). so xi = 4136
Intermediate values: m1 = 7.6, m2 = 5.73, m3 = 7.98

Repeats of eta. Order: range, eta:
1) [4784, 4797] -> 1.28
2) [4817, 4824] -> 0.16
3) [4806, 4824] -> 0.79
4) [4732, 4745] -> 0.54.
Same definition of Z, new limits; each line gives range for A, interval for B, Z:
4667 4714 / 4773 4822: 1.2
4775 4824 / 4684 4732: -1.0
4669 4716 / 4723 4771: 0.3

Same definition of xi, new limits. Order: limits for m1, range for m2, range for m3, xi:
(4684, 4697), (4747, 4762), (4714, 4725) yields 5849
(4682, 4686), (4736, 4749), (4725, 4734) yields 4775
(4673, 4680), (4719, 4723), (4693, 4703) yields 5767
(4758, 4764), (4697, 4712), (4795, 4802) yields 5144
